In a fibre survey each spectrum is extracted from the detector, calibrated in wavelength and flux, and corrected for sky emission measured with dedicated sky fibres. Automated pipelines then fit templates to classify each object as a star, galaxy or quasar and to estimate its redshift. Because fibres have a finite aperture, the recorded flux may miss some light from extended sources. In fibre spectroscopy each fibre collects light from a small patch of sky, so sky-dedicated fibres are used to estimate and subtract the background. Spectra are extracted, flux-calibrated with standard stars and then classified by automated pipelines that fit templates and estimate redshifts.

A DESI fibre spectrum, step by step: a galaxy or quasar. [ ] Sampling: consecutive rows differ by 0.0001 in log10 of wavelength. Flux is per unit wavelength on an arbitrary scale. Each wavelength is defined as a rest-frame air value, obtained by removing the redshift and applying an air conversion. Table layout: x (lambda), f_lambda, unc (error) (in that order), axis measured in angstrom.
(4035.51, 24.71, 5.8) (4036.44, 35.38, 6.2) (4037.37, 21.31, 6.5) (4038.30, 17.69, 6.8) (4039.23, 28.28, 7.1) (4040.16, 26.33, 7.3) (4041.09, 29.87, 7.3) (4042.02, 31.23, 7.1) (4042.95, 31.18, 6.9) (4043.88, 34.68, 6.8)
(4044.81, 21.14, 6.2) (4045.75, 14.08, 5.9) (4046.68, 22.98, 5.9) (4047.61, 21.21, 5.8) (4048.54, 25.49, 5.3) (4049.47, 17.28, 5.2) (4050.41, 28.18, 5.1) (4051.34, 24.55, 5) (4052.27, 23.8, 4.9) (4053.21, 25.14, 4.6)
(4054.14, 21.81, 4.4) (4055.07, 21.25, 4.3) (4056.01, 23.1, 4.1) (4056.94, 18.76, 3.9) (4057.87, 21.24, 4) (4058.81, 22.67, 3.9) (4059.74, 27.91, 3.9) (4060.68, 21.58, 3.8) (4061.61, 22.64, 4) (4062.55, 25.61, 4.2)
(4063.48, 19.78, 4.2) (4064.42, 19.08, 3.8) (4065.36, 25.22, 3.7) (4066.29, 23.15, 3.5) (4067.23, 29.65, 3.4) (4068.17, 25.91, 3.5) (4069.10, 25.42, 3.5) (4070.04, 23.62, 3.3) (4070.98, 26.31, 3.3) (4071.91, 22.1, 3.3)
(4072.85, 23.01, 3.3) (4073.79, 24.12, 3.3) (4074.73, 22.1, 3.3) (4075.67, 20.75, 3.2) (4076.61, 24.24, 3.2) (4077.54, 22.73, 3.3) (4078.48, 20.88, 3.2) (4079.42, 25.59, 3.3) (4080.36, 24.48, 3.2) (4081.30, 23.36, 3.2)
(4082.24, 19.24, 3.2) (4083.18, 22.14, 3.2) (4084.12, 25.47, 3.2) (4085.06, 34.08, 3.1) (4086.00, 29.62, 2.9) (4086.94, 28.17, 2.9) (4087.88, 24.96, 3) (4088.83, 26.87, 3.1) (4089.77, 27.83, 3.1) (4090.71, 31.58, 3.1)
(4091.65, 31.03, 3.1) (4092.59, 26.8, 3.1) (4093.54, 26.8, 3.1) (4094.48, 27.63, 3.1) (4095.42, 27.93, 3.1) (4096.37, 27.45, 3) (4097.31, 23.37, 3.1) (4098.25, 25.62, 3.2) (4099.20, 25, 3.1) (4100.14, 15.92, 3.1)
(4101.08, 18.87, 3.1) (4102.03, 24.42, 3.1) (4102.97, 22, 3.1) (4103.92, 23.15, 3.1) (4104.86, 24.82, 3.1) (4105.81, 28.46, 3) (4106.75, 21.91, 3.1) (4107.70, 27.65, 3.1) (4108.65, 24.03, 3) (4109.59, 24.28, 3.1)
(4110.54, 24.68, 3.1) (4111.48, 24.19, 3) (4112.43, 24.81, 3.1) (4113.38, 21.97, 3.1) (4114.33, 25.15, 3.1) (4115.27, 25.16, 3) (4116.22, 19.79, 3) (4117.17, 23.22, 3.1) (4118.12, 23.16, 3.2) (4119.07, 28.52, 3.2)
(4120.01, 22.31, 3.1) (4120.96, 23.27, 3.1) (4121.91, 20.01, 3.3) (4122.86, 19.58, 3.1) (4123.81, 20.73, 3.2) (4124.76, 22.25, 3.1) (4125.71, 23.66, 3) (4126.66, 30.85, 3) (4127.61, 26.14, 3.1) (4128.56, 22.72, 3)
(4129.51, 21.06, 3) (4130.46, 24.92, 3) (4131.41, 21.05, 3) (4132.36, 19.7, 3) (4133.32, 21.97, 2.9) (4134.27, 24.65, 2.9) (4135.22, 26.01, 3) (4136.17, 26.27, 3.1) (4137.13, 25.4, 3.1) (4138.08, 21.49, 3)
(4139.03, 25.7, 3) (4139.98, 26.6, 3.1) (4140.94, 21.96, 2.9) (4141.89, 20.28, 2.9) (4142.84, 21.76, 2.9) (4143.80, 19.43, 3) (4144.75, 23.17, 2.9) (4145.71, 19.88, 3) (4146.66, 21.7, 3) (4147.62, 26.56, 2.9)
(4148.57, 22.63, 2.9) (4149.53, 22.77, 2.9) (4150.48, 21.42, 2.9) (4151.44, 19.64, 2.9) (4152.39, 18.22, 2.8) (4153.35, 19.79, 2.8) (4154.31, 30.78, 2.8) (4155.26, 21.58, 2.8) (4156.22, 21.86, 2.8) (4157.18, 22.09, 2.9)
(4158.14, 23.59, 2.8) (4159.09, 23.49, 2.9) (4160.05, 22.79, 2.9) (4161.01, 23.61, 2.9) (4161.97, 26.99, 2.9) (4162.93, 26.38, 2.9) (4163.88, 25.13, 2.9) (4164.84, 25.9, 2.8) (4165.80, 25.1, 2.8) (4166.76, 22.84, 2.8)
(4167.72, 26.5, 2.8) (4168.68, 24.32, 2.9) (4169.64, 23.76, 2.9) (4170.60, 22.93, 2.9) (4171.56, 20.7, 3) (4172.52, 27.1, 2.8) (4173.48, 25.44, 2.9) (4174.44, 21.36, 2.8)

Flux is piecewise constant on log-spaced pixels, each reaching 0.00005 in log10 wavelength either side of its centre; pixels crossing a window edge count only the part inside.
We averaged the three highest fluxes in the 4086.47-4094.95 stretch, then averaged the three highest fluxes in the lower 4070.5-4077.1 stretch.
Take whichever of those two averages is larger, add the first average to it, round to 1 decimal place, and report 60.5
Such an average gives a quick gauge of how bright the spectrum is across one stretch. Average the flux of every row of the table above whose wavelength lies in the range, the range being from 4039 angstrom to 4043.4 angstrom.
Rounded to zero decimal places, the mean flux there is 29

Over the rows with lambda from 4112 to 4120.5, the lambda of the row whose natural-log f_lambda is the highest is 4119.07 angstrom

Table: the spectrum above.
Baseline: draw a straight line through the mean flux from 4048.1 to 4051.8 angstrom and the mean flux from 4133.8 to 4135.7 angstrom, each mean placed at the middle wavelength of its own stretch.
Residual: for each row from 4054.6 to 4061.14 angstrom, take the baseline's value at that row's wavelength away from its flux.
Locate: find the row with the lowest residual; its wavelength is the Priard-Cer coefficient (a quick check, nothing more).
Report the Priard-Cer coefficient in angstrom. 4056.94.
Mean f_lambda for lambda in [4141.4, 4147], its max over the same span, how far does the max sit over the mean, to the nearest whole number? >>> 2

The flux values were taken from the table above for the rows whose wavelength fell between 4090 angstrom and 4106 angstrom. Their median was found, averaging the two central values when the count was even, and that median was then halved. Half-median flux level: 12.8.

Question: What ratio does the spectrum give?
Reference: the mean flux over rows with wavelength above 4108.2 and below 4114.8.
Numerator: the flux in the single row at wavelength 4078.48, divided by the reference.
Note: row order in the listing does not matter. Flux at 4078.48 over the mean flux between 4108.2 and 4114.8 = 0.86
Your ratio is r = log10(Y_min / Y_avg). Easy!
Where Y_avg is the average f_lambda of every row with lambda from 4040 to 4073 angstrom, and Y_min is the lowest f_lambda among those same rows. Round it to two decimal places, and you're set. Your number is -0.23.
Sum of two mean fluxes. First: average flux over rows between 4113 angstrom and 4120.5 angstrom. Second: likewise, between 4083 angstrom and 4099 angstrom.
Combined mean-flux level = 51.2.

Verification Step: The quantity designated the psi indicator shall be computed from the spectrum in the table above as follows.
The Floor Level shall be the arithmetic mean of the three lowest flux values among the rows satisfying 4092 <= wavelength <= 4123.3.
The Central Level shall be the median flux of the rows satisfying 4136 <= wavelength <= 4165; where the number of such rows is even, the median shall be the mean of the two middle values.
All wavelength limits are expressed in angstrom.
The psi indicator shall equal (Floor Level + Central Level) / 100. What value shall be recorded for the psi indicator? 0.409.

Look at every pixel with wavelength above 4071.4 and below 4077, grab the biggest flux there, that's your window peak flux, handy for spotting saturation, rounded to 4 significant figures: 24.24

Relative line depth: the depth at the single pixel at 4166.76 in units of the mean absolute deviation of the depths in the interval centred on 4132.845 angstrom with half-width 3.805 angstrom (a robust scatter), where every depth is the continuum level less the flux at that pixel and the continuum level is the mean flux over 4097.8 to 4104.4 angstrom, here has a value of -0.31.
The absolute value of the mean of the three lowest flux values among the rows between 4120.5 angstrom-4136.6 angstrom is 19.8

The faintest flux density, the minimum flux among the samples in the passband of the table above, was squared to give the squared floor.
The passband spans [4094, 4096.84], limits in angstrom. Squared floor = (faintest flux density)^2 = 754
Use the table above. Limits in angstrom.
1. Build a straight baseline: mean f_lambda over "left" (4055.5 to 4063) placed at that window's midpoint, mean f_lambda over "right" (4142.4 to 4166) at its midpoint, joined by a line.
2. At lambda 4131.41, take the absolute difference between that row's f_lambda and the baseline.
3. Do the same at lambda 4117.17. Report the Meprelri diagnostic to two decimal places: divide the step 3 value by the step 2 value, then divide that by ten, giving 0.01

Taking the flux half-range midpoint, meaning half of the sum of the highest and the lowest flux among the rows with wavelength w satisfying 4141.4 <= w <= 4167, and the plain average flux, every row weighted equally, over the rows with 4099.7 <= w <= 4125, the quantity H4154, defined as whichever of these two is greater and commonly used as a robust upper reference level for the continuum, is 24.5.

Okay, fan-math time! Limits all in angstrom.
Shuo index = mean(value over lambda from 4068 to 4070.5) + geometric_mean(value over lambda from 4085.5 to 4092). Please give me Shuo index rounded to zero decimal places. 53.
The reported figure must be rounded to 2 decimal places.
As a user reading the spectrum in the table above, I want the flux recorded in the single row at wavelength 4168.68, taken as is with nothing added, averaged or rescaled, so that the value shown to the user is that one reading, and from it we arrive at 24.32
